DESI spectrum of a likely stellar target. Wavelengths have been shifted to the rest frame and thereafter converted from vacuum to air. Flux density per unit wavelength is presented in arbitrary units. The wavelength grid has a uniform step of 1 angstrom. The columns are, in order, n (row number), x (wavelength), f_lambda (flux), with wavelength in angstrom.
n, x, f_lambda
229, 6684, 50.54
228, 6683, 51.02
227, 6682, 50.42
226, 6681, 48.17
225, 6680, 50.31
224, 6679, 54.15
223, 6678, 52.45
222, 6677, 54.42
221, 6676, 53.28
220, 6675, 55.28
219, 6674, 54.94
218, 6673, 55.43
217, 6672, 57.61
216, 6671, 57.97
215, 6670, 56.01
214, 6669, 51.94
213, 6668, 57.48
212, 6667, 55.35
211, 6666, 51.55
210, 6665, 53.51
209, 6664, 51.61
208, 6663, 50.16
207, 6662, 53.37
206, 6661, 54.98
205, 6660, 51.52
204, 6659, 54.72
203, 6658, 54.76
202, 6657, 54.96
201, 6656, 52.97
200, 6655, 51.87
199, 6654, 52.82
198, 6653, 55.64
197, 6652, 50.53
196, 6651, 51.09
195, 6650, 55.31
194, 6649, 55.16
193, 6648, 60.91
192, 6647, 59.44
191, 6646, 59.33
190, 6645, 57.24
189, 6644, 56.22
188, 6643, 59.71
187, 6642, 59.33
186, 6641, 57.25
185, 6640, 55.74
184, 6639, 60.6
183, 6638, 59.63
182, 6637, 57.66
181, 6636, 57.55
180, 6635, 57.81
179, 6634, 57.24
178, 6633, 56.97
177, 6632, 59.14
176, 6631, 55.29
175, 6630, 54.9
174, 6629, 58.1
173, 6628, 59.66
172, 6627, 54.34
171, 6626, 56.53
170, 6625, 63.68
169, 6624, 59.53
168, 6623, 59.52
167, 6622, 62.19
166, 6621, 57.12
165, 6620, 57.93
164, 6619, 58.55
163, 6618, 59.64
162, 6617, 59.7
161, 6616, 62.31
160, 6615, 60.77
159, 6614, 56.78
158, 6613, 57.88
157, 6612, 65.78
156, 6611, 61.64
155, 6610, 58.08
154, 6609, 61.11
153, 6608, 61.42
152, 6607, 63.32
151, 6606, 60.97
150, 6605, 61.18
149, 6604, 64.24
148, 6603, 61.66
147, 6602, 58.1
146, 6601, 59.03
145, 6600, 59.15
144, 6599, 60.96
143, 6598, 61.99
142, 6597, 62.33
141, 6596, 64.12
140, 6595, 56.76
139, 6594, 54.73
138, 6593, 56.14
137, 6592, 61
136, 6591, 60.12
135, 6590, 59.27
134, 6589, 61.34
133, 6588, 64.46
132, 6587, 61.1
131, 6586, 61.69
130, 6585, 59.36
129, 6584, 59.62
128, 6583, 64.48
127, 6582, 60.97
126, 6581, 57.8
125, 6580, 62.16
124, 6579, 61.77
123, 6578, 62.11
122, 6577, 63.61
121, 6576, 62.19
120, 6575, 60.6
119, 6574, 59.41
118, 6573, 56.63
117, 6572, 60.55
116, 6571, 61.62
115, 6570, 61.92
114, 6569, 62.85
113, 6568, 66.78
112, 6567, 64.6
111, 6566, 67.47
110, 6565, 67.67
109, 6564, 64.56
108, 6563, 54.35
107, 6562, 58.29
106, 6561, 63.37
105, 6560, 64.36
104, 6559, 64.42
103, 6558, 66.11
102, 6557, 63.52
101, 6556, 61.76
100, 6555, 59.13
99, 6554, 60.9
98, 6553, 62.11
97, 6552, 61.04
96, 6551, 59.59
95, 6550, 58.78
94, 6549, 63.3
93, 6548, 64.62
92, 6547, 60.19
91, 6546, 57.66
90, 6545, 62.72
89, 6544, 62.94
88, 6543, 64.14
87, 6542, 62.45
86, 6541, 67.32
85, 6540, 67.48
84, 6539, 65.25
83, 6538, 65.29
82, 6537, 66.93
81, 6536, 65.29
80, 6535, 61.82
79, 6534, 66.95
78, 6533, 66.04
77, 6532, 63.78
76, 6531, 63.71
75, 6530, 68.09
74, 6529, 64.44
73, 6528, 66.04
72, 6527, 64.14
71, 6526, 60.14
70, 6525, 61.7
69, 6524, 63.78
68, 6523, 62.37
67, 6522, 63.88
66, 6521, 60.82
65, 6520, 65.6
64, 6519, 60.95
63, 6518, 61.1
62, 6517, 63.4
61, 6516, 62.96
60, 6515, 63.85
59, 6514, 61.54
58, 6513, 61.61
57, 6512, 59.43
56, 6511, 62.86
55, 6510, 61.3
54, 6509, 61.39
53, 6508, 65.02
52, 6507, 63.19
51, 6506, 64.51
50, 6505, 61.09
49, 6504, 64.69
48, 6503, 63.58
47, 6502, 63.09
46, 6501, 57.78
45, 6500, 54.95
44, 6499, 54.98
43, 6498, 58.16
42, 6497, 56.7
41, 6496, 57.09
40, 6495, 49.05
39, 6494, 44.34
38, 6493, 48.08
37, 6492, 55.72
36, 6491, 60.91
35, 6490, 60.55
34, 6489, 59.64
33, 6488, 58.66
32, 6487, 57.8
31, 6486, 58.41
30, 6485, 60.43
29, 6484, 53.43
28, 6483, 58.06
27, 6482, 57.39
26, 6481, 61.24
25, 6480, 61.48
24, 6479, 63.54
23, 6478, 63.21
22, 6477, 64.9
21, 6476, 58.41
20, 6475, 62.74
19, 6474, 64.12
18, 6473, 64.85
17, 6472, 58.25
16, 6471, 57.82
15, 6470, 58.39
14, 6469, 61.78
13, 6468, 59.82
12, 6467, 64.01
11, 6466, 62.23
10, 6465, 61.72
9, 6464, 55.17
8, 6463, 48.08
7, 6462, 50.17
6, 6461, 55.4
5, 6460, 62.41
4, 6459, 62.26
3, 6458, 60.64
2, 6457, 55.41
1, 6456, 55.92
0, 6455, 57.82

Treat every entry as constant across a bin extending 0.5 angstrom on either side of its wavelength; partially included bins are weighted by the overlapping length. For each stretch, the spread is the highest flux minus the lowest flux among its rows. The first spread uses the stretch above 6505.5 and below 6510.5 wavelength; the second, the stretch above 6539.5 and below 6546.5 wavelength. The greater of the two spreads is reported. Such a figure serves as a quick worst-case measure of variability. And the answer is 10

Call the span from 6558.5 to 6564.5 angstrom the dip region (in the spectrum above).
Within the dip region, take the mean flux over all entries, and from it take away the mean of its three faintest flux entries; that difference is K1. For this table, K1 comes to 2.9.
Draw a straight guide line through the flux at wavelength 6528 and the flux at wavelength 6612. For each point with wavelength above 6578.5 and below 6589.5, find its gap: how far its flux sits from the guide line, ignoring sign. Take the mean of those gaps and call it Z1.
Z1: 4.5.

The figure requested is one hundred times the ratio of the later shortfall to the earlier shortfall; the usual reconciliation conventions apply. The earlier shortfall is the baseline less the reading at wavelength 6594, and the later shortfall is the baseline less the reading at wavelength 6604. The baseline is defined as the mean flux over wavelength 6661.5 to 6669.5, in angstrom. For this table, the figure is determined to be 691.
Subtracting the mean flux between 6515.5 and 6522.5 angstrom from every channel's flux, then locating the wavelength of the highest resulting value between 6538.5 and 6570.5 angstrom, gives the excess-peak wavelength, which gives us 6565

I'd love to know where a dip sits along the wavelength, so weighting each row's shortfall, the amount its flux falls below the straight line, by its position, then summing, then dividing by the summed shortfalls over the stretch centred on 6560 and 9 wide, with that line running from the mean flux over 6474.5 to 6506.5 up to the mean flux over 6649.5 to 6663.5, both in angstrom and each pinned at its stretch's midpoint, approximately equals 6559.4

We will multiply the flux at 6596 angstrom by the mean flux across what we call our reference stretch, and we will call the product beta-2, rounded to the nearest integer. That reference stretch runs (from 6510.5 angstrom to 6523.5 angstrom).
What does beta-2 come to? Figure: 3997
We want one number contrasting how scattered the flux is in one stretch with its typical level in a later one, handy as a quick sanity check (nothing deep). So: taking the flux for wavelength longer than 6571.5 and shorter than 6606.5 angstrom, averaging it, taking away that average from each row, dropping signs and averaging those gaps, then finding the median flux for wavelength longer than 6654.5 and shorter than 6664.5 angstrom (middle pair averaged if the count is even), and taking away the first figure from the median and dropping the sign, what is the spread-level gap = 51.3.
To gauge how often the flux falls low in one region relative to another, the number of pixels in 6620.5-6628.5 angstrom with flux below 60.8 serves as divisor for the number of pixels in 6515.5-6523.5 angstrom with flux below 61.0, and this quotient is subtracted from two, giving 1.7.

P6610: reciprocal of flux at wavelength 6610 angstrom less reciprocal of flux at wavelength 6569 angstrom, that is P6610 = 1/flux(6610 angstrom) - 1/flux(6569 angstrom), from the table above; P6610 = 0.0013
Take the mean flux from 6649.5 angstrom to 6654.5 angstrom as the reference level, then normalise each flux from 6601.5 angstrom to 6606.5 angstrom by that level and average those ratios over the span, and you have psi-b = 1.15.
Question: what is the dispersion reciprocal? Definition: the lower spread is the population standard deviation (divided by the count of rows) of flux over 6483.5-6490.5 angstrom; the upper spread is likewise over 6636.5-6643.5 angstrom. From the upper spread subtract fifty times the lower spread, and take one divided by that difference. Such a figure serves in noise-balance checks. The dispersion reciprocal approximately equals -0.0090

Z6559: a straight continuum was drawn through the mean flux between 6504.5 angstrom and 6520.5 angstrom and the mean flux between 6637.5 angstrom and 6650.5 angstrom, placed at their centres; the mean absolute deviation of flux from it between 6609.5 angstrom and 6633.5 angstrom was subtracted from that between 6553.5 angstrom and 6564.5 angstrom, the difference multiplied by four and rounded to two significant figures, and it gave 3.5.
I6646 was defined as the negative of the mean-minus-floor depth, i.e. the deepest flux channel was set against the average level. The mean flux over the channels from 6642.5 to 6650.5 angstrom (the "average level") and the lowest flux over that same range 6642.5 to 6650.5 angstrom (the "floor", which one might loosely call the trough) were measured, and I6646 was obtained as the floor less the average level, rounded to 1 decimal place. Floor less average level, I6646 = -2.8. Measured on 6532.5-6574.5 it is -8.6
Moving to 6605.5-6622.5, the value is -3.5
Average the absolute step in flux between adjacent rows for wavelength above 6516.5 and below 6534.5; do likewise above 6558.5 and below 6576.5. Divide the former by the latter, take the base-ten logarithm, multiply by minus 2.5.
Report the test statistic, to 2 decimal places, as 0.10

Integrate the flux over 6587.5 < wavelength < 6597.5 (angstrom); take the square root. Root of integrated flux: 24.5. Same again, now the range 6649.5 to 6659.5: 23.1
